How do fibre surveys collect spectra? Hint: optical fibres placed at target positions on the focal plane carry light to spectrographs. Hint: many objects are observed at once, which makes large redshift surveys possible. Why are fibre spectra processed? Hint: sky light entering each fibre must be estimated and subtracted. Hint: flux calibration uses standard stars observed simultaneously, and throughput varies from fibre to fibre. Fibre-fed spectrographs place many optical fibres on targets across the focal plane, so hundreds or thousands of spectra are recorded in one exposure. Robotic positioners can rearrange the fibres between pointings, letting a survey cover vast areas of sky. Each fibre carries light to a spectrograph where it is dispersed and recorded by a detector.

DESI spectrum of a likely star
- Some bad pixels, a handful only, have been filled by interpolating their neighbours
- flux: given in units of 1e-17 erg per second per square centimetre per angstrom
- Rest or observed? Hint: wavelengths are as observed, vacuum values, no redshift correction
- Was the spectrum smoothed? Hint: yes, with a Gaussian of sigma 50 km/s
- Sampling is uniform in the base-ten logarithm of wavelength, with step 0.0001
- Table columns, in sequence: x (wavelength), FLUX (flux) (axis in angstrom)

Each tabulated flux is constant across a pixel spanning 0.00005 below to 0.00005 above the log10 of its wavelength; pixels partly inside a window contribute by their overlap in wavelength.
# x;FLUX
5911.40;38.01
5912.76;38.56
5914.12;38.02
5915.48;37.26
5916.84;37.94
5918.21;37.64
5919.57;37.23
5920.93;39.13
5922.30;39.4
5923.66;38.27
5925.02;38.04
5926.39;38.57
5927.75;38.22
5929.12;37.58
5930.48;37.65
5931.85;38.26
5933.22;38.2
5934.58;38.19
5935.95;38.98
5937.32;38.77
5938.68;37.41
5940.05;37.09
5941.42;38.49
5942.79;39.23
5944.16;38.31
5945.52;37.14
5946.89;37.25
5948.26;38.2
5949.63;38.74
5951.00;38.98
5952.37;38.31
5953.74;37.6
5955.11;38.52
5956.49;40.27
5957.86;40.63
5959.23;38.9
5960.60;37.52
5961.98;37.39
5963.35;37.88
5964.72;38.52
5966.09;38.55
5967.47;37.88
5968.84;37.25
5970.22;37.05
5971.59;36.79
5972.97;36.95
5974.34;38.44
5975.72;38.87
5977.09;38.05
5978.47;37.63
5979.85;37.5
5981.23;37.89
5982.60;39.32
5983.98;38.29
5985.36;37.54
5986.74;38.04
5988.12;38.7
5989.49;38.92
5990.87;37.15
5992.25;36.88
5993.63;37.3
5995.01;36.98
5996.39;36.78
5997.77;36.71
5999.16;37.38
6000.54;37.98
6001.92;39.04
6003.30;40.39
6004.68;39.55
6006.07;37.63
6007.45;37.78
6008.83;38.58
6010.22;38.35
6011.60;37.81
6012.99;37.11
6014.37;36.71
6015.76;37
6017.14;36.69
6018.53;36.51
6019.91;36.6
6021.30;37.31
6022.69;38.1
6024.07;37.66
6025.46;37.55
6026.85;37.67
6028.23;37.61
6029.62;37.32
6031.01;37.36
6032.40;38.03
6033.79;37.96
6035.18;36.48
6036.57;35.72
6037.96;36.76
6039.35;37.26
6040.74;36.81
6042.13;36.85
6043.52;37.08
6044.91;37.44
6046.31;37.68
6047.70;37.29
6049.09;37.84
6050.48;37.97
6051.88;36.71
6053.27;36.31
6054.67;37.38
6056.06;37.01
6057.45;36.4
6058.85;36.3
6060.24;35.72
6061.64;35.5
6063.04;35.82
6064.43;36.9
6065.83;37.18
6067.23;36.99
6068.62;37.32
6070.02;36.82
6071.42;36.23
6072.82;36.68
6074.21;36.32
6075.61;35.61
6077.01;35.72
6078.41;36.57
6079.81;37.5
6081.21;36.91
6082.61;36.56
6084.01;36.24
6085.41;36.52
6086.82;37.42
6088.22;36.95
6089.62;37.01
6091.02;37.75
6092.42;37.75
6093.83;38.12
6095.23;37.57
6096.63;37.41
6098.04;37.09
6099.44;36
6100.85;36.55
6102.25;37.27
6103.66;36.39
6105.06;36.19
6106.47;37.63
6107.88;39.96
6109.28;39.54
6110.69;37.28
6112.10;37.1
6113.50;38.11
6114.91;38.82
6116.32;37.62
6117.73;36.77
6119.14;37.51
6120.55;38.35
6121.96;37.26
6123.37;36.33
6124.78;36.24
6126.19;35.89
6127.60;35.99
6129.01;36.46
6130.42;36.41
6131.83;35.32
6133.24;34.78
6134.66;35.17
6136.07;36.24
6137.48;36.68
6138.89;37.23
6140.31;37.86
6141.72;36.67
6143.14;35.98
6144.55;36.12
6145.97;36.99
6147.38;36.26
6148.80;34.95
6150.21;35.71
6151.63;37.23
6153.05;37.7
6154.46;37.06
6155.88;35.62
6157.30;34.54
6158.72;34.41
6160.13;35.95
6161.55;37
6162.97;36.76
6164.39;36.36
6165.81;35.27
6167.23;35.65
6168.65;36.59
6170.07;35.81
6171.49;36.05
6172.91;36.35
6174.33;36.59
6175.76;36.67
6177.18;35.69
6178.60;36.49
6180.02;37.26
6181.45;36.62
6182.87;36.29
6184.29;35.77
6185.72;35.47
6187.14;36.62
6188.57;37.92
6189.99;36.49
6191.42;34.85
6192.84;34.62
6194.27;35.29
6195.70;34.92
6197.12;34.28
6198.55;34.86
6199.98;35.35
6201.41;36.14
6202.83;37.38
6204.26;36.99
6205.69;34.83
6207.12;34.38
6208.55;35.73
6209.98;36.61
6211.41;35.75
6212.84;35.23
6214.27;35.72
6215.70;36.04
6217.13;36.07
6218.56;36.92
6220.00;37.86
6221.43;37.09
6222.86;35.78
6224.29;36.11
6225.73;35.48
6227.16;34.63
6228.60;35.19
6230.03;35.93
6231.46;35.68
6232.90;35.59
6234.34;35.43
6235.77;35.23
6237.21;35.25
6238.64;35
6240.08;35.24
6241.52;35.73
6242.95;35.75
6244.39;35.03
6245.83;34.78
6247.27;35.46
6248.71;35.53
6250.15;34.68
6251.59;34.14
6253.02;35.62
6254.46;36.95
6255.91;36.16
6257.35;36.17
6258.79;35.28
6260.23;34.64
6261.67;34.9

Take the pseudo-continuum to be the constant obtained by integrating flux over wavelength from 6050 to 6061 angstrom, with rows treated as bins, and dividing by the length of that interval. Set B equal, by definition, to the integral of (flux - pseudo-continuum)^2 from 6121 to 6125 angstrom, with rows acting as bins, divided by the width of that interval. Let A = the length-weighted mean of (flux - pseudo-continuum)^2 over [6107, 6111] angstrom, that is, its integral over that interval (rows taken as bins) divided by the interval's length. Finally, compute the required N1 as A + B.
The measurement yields 7.2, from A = 6.8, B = 0.38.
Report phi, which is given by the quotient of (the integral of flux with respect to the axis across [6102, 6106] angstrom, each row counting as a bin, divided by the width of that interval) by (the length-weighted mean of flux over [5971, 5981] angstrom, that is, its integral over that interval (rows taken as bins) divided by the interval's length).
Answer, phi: 0.97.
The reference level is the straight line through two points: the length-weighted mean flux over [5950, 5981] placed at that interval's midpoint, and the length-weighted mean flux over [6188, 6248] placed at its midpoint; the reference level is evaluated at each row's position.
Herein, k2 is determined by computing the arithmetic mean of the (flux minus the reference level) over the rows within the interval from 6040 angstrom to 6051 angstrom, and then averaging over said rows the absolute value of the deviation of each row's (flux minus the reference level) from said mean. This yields 0.38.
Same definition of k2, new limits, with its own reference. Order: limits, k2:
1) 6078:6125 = 0.71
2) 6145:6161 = 0.90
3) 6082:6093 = 0.48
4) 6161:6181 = 0.46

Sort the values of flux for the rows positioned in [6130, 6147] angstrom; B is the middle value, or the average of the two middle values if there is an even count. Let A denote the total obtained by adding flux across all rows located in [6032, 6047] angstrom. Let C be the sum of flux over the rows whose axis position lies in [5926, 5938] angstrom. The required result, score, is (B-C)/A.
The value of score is -0.8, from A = 408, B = 36.3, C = 344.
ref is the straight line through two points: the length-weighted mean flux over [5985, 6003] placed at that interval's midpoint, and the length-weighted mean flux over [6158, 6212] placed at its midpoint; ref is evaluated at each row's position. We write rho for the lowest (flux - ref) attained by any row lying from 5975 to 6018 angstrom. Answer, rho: -1.0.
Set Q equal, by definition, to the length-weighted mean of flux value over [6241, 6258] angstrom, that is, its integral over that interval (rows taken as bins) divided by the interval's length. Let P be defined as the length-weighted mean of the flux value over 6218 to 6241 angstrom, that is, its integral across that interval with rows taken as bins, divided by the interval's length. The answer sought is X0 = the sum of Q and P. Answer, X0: 71.2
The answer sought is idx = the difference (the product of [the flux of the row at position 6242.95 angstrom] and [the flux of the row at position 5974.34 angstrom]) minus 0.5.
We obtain 1374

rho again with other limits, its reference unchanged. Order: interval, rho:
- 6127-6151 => -1.6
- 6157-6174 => -1.8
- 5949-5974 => -1.1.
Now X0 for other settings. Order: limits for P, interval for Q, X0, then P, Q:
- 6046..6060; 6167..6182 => 73.4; 37.0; 36.4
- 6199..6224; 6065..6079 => 72.6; 36.1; 36.5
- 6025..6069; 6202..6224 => 73.2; 37.0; 36.2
